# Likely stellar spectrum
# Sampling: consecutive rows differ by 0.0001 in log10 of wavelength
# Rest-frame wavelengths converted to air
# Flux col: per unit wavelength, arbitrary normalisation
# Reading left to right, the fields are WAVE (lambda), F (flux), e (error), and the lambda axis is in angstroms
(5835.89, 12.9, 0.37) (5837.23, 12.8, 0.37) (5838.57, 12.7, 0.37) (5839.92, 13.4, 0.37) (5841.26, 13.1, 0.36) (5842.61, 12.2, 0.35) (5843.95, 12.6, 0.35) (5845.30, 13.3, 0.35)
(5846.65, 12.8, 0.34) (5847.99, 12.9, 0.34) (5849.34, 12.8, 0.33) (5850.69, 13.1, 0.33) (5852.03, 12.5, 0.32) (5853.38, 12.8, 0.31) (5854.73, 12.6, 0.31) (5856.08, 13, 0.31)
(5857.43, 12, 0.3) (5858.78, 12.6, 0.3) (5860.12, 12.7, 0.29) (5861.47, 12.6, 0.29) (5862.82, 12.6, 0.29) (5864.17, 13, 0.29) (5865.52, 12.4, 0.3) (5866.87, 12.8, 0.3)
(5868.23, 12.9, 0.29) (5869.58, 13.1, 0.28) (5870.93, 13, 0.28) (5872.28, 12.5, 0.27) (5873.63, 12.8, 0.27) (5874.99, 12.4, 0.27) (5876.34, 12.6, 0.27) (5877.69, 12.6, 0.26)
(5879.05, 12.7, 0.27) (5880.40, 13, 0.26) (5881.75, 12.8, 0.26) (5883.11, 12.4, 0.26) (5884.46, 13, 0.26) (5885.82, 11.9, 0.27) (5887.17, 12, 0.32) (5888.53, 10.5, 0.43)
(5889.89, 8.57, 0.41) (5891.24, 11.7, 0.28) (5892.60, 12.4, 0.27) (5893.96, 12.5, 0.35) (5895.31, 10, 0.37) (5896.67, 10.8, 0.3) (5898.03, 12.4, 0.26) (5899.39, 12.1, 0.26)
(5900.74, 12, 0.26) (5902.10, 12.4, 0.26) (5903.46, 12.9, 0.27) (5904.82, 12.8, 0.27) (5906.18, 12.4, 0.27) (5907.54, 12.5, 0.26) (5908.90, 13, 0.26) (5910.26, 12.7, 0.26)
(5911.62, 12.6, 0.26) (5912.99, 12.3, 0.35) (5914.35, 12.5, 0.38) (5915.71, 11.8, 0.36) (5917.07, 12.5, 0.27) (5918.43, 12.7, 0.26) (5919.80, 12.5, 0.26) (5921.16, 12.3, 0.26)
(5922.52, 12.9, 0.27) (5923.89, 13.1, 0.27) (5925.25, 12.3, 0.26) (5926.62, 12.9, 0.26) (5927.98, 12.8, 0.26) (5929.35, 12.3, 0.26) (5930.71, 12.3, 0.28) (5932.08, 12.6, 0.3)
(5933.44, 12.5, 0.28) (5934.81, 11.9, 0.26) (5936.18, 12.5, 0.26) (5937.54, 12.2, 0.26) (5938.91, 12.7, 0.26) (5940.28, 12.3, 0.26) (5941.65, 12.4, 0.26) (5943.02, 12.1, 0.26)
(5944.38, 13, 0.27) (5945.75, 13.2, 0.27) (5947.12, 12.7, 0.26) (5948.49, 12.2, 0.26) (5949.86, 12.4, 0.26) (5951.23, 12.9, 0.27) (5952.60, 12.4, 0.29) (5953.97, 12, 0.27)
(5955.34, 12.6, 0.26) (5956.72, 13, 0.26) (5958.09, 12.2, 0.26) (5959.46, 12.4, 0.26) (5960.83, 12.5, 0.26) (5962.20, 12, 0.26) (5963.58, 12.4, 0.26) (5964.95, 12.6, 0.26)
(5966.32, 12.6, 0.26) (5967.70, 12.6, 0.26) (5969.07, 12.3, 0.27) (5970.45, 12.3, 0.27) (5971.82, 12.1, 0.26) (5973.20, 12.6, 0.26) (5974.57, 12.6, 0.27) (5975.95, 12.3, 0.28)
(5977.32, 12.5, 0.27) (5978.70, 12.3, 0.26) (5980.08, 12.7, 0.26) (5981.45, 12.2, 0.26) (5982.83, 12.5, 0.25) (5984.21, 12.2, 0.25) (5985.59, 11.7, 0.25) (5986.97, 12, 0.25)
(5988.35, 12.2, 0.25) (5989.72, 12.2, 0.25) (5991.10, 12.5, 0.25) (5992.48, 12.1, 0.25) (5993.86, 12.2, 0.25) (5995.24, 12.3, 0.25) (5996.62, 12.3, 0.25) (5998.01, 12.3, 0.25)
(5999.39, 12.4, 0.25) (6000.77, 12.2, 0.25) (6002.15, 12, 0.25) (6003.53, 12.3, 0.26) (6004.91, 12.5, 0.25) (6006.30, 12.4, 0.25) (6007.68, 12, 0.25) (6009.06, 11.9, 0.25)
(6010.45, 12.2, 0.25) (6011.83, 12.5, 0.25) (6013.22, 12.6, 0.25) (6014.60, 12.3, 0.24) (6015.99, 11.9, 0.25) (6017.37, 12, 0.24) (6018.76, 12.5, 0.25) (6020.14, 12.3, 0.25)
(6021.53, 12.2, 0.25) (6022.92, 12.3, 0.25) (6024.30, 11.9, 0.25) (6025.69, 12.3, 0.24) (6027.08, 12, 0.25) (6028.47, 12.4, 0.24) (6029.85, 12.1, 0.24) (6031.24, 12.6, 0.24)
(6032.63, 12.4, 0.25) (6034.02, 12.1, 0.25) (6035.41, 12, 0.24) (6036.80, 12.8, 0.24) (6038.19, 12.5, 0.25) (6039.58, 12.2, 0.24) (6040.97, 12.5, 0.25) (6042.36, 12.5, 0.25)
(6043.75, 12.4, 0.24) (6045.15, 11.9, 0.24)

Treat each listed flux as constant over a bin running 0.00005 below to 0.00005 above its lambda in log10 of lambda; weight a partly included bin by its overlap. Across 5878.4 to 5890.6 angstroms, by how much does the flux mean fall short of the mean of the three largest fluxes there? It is 1.06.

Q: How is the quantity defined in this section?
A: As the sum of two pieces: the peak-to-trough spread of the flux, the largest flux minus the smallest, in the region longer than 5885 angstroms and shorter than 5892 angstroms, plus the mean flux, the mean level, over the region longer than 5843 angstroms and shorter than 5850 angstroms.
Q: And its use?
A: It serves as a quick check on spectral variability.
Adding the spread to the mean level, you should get 16.3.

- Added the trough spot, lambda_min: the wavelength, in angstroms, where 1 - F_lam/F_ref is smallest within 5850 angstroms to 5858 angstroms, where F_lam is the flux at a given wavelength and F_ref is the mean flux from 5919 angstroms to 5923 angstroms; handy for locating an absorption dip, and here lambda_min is 5850.69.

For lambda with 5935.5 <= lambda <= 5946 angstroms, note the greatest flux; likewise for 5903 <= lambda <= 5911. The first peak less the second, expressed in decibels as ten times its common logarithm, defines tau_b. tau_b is -7.0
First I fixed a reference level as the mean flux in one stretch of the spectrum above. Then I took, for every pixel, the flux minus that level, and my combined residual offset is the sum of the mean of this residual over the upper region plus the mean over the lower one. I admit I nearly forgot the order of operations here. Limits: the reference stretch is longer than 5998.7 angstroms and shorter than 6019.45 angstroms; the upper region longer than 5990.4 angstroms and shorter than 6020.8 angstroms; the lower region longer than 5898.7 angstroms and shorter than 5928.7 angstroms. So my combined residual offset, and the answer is 0.31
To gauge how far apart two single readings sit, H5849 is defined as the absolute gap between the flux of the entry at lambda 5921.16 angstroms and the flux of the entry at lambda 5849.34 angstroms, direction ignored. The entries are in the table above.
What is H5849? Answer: 0.50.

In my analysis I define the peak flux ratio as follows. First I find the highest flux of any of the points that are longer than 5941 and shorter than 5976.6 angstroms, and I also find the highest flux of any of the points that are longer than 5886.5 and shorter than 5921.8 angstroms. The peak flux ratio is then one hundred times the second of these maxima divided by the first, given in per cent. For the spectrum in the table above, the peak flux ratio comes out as 98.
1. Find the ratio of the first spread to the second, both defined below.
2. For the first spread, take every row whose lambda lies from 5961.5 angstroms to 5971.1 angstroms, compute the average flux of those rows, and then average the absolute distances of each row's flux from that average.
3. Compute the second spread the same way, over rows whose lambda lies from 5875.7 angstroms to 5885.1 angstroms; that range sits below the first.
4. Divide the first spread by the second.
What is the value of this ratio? 0.98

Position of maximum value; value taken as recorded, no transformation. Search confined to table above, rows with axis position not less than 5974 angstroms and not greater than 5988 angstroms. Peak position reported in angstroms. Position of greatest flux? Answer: 5980.08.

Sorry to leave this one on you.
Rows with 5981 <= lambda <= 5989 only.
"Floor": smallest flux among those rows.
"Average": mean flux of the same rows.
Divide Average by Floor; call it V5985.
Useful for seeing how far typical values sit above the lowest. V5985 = 1.04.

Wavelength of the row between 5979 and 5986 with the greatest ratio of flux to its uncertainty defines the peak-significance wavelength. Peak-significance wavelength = 5982.83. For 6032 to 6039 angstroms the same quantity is 6036.80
